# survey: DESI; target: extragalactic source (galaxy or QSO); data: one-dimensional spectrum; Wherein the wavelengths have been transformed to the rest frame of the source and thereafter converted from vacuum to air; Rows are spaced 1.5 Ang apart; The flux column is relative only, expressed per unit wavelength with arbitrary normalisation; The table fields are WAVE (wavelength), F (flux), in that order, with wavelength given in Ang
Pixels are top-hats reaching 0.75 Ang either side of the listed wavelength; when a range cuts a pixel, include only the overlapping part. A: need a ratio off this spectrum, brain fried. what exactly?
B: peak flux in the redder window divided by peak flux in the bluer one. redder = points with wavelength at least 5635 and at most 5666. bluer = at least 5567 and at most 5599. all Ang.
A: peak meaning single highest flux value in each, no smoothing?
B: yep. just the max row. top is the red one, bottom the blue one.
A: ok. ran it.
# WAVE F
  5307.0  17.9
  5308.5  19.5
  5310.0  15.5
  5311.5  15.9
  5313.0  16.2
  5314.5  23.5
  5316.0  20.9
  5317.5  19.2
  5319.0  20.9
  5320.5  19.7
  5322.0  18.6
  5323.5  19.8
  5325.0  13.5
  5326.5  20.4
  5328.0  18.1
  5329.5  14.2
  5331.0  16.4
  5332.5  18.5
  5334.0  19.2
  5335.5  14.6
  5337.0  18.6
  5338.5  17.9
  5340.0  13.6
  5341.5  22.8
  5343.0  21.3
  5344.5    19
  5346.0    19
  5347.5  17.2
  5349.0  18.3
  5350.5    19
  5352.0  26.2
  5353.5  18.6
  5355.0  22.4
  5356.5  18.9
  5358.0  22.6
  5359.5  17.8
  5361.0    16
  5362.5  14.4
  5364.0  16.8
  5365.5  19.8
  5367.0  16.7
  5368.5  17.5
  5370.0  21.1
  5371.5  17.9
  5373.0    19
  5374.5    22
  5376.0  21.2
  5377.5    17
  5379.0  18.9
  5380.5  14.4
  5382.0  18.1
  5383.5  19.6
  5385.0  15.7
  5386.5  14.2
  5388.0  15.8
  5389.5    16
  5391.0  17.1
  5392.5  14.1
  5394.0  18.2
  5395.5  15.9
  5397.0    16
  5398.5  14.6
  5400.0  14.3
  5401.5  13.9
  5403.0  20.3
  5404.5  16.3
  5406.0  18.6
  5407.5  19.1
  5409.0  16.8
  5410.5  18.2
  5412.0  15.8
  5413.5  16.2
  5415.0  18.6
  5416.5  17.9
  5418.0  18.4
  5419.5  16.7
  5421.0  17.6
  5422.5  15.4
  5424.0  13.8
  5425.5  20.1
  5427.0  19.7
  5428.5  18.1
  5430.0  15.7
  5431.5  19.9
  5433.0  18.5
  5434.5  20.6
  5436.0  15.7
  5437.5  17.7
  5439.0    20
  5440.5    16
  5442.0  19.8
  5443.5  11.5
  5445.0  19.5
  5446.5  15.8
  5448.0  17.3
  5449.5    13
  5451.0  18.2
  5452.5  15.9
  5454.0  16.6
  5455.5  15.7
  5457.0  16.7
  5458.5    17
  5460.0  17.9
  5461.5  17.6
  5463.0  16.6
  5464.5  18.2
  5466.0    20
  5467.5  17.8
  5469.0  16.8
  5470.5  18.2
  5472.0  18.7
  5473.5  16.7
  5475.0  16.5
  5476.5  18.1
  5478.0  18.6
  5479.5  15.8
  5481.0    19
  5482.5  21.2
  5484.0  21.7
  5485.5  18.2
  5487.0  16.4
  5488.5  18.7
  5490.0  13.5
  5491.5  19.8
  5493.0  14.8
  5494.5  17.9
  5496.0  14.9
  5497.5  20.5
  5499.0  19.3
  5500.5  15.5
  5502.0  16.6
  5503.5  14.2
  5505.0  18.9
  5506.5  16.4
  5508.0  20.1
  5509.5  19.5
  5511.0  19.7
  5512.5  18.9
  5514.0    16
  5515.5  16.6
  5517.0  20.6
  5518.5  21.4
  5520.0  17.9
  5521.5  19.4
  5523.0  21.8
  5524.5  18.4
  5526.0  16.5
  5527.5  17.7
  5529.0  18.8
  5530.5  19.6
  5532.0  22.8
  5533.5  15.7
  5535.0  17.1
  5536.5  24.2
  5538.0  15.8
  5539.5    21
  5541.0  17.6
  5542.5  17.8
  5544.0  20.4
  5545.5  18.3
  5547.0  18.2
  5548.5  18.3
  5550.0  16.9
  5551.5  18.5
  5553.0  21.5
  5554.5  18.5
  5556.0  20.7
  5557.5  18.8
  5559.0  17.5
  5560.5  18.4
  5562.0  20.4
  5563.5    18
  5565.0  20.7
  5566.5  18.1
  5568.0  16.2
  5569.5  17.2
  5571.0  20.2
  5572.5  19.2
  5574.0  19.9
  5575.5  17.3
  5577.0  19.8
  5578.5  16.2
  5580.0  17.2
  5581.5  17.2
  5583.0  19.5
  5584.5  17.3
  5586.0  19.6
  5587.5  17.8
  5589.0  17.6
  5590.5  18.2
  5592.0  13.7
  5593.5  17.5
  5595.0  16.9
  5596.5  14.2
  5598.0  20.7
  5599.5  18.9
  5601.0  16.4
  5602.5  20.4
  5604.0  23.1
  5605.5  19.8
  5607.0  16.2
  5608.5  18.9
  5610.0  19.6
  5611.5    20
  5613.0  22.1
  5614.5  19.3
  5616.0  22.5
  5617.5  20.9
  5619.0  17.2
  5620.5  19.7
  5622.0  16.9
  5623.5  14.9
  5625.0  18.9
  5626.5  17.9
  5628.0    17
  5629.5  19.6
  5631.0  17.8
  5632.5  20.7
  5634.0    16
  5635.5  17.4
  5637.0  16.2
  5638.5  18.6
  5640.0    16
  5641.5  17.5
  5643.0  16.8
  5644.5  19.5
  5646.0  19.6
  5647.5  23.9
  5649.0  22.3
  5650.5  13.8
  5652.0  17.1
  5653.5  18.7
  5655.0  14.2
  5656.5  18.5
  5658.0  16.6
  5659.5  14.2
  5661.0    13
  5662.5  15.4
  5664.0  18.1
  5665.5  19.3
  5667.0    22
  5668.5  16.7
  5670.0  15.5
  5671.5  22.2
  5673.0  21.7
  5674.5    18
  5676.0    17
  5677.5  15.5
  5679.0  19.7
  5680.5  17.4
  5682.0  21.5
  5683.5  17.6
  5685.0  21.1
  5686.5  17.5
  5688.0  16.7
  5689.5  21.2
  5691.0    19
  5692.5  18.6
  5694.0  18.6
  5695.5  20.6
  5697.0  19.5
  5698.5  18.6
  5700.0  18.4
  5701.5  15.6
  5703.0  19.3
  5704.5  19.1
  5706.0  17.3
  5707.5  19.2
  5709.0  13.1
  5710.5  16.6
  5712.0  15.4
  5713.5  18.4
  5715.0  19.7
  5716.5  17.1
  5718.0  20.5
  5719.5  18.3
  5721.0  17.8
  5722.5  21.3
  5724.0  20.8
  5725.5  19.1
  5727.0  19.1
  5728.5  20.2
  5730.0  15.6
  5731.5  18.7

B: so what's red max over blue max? 1.15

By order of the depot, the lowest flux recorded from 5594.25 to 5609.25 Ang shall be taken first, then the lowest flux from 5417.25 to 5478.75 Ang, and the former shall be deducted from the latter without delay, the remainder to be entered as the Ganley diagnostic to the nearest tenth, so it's -2.7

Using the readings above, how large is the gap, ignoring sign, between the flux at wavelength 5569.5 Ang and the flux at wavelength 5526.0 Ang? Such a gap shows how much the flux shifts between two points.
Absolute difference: 1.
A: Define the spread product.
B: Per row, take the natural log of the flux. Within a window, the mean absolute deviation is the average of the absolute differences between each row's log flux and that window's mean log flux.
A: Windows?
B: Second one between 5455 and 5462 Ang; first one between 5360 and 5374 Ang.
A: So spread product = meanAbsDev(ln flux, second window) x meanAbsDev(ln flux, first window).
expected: 0.003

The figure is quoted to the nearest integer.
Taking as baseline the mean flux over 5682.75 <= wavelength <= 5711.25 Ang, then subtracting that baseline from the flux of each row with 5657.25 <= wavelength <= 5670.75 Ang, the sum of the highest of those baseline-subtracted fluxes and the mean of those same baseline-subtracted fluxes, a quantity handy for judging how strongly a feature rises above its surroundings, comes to 2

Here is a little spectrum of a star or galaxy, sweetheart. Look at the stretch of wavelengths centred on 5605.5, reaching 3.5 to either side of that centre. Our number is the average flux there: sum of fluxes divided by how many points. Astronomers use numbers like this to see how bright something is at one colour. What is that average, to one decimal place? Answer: 19.7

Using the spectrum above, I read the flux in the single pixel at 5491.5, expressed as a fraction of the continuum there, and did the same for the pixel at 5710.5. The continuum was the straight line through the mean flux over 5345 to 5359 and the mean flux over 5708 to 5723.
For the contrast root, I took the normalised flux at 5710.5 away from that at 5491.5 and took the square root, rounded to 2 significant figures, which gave 0.31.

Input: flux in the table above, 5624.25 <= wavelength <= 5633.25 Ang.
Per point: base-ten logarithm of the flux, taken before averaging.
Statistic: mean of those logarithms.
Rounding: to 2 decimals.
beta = 1.27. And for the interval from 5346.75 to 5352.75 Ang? 1.30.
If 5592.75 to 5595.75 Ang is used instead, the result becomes 1.24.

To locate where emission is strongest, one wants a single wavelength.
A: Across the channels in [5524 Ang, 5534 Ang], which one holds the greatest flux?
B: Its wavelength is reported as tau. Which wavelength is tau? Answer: 5532.0 Ang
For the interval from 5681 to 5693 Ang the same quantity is 5682.0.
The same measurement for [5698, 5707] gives 5703.0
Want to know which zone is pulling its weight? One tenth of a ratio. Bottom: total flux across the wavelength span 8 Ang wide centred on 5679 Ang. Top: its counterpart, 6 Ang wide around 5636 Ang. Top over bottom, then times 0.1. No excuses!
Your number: 0.07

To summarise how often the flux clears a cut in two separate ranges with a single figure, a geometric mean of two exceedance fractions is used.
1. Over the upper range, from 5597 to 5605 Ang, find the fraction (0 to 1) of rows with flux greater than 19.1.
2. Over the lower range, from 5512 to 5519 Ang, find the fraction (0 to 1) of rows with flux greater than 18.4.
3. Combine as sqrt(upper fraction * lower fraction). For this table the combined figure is 0.60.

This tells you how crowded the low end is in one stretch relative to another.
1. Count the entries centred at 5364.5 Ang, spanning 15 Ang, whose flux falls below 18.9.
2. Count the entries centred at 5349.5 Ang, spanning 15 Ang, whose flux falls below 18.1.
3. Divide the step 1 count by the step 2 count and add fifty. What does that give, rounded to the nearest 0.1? 57.0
